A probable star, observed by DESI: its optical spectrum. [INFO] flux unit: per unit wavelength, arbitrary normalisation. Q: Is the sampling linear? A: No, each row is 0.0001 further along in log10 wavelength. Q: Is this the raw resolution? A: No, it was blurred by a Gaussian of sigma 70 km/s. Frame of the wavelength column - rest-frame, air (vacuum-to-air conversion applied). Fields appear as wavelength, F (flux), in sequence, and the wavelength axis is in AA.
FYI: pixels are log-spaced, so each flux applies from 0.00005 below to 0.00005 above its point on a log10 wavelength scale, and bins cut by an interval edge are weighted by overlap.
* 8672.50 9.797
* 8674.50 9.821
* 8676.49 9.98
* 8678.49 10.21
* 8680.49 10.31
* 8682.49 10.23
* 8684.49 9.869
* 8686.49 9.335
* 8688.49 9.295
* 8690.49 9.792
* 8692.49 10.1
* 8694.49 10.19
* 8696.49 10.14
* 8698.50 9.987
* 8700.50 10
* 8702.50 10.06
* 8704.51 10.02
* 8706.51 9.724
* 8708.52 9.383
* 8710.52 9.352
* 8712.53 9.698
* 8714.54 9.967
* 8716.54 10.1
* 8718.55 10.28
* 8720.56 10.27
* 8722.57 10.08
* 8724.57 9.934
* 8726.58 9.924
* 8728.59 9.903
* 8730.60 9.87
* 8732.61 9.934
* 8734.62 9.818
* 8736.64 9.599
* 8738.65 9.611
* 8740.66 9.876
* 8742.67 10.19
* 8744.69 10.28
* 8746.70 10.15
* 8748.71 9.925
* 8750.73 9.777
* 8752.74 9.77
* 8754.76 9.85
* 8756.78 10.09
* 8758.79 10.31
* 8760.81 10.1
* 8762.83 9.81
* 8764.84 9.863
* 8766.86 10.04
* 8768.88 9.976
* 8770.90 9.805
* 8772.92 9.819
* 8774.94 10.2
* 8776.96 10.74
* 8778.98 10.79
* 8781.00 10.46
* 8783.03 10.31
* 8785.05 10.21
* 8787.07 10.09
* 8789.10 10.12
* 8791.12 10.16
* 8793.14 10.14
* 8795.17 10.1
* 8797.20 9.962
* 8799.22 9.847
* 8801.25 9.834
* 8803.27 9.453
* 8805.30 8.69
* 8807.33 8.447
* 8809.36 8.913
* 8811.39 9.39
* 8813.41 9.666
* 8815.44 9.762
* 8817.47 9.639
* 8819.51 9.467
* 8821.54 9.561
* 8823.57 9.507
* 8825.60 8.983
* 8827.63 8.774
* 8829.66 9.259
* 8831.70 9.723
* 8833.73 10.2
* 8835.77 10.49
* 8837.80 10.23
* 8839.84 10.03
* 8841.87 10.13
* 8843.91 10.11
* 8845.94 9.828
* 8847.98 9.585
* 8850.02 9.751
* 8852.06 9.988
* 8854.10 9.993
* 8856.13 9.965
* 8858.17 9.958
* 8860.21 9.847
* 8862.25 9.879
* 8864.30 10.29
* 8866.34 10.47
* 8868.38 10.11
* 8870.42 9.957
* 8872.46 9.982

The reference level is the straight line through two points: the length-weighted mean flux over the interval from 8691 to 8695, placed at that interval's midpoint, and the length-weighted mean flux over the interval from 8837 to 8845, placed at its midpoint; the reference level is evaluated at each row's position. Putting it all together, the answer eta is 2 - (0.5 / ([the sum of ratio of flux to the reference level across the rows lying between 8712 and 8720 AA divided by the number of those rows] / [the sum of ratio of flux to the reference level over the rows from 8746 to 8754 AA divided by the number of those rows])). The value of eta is 1.51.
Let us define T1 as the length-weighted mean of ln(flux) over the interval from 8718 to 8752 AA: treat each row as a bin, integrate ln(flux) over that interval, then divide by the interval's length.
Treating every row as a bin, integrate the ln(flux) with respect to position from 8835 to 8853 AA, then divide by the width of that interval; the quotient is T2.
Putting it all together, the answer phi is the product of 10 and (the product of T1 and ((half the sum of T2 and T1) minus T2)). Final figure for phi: -0.1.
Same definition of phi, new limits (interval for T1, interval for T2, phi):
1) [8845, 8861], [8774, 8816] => 0.0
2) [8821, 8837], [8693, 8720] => -0.4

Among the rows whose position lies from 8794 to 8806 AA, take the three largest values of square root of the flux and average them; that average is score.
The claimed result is 3.16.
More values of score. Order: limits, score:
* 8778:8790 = 3.24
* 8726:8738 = 3.15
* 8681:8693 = 3.17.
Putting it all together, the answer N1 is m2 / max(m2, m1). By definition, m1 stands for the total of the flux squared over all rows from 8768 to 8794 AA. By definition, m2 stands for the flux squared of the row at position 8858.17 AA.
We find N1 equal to 0.0730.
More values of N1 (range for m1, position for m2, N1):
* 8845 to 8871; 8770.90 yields 0.0744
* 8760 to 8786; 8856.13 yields 0.0739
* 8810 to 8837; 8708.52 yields 0.0738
